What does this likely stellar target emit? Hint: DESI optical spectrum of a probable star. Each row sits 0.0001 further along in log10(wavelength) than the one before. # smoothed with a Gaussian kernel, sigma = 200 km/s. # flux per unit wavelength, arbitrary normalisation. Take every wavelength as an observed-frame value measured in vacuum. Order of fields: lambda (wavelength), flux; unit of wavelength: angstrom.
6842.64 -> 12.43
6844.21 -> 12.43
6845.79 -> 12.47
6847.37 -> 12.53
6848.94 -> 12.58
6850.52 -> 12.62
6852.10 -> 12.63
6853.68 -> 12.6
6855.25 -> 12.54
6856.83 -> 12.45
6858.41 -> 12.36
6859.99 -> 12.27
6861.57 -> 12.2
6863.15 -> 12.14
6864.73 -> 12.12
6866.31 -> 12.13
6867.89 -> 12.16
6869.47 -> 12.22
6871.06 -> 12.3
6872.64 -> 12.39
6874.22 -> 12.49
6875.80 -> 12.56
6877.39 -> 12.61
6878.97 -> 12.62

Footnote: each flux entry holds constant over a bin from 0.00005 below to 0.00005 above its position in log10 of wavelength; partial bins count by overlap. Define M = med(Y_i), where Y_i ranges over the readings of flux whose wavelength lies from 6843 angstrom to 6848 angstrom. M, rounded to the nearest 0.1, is 12.5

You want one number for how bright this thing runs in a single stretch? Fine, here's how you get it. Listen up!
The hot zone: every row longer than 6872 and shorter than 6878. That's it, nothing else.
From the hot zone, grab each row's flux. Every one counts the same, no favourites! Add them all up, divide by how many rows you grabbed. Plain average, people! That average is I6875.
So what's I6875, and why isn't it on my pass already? 12.5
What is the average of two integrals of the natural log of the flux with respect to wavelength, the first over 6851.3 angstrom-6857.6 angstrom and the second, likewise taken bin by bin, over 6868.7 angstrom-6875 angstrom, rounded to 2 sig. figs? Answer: 16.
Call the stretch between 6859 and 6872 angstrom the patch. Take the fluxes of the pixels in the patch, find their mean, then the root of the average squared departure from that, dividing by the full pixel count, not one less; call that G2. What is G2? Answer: 0.063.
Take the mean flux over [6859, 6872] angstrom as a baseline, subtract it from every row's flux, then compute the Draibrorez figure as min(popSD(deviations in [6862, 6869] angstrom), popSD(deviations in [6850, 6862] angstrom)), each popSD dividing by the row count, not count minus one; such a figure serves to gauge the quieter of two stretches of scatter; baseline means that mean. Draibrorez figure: 0.01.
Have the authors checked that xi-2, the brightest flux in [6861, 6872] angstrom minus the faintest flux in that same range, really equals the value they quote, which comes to 0.18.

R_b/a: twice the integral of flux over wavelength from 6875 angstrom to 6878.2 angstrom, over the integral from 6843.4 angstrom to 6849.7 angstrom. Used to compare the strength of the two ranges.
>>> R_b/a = 1.0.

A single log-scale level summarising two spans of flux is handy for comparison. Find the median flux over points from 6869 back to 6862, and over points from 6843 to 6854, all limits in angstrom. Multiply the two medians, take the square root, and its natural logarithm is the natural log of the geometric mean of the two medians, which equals 2.51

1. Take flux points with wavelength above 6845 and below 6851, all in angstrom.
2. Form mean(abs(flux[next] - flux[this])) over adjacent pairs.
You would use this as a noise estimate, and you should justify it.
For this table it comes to 0.050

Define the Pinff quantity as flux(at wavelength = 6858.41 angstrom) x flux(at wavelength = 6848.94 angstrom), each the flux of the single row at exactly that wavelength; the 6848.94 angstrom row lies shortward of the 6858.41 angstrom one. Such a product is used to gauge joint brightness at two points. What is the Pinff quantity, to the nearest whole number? 155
